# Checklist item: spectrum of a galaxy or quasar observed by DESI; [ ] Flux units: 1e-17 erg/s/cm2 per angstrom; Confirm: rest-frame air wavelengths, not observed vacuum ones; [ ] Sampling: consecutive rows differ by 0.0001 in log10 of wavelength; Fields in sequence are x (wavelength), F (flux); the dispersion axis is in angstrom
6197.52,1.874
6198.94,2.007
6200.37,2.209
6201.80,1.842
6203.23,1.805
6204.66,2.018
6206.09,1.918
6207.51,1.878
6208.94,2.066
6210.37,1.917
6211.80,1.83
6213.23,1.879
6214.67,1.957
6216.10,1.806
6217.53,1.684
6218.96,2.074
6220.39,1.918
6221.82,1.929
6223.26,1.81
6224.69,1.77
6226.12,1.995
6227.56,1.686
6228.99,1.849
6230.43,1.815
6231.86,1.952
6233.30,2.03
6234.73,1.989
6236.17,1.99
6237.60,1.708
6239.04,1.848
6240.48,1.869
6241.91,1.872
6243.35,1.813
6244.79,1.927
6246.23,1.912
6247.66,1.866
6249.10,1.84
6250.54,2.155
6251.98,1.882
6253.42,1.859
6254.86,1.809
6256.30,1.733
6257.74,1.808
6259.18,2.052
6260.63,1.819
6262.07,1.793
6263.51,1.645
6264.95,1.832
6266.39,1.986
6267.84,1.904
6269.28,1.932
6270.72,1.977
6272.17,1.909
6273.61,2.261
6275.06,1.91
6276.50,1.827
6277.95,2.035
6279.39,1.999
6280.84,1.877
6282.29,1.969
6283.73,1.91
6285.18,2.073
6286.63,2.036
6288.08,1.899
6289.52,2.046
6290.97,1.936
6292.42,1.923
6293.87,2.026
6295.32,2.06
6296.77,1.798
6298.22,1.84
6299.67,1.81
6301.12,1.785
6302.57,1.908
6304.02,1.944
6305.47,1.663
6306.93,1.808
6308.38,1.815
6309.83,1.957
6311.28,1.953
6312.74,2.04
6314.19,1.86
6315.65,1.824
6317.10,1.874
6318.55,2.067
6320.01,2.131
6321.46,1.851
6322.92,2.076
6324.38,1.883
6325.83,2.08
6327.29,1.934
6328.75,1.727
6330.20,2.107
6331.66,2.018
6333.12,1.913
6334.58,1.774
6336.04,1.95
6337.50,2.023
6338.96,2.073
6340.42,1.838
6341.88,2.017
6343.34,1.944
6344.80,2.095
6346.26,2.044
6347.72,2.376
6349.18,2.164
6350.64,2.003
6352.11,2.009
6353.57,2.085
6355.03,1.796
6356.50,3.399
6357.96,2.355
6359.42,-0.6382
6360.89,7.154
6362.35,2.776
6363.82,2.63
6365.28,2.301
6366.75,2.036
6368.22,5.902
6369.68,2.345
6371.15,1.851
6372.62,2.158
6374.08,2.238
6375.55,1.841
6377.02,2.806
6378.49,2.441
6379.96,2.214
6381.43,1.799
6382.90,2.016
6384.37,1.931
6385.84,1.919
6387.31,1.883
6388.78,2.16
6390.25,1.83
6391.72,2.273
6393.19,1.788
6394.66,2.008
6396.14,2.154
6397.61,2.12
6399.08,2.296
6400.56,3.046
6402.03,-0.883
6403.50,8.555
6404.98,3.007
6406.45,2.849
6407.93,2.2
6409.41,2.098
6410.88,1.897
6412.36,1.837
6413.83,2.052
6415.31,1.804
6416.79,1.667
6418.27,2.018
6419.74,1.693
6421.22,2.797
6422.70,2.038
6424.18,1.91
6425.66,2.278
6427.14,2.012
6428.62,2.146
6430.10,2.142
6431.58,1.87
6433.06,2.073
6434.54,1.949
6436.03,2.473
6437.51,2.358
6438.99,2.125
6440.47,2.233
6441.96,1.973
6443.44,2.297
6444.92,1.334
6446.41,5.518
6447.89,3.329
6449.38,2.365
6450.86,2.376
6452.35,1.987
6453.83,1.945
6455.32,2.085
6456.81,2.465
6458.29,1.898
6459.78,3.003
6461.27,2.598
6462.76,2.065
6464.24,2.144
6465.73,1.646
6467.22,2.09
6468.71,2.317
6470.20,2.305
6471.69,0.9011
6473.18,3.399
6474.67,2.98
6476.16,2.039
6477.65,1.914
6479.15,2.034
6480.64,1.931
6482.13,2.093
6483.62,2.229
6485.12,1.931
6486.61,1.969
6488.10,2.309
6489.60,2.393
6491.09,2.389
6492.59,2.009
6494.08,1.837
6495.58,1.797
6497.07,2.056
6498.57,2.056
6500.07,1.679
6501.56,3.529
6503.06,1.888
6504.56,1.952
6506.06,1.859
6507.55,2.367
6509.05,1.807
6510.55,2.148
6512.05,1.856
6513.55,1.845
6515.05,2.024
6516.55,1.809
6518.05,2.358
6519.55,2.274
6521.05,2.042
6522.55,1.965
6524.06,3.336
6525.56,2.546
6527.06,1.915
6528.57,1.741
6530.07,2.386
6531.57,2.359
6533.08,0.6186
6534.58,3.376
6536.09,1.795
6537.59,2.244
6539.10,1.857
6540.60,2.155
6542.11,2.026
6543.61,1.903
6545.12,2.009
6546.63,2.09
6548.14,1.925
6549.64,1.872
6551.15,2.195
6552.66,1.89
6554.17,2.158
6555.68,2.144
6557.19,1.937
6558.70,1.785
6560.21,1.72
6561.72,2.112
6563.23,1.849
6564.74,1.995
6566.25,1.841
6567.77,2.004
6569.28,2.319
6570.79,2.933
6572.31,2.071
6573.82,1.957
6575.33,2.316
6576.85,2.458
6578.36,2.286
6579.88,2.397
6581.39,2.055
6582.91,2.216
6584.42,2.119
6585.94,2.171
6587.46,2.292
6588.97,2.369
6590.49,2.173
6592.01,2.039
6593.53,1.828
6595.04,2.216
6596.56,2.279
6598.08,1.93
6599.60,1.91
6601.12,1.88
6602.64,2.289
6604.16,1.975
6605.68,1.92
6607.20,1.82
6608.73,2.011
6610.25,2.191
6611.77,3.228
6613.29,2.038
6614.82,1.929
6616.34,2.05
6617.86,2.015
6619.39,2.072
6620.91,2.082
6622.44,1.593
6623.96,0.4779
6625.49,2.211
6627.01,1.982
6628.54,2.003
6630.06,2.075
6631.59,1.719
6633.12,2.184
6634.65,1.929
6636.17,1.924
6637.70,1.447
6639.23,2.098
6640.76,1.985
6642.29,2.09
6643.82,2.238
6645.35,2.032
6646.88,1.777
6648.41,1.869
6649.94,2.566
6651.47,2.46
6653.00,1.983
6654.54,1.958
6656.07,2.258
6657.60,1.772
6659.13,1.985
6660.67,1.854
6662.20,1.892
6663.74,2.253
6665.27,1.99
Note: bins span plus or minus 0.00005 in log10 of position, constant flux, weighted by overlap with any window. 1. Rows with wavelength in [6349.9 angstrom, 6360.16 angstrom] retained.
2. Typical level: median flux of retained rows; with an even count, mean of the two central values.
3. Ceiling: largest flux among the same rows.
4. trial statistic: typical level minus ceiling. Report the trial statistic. -1.4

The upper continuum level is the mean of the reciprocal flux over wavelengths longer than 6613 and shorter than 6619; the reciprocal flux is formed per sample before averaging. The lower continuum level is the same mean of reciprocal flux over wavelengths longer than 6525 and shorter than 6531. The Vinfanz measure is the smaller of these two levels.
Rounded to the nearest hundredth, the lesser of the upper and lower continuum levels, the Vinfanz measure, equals 0.48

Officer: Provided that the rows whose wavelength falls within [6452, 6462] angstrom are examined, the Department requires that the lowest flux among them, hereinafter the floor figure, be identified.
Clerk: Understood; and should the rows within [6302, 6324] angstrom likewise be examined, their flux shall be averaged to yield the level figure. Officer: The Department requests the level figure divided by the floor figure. 1.01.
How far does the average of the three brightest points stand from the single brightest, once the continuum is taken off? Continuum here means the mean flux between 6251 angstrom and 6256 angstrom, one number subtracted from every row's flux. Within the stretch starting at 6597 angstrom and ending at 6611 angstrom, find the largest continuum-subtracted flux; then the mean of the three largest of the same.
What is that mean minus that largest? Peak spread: -0.13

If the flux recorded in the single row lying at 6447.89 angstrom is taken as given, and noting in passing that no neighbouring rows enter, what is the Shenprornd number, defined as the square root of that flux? 1.82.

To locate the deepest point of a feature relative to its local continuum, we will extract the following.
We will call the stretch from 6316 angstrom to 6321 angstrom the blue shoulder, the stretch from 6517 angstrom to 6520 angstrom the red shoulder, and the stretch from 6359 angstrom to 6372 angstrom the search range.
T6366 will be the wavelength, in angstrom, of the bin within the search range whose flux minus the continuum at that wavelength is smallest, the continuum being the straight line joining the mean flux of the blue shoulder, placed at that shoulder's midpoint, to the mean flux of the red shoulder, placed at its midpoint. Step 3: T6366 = 6359.42 angstrom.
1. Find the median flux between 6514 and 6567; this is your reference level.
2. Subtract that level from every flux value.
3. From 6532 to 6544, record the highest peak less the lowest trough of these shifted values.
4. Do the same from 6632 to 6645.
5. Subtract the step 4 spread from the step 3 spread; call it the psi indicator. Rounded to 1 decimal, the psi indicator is 2.0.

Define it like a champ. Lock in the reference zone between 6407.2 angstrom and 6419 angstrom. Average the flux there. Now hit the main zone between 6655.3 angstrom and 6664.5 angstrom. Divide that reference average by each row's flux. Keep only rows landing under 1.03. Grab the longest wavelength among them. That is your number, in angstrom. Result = 6663.74 angstrom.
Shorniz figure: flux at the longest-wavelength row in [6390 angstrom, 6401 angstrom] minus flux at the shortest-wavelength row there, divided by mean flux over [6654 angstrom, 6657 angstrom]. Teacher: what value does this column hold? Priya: 0.58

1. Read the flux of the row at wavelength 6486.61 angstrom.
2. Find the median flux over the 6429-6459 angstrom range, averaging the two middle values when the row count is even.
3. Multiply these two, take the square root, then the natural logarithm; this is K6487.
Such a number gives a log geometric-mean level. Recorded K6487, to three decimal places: 0.718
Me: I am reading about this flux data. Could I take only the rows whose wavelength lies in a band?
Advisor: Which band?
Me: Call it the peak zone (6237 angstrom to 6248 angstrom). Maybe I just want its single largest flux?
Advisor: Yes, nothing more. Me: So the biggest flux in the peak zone 1.927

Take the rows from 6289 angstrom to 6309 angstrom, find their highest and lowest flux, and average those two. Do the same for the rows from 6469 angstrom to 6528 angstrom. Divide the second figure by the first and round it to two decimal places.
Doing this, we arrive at 1.19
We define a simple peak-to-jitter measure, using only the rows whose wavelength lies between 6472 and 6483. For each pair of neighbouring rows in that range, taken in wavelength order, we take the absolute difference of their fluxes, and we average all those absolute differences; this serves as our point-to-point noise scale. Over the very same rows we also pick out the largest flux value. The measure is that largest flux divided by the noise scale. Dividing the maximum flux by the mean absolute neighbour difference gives 10.9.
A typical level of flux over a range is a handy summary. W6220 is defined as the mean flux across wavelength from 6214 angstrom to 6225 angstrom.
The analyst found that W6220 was 1.87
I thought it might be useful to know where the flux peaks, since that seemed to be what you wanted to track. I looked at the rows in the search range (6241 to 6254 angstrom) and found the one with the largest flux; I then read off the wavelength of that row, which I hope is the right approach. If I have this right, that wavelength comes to 6250.54 angstrom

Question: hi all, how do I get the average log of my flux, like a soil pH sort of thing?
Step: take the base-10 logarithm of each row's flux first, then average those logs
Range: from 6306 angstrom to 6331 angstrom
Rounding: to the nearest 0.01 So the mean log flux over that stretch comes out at 0.29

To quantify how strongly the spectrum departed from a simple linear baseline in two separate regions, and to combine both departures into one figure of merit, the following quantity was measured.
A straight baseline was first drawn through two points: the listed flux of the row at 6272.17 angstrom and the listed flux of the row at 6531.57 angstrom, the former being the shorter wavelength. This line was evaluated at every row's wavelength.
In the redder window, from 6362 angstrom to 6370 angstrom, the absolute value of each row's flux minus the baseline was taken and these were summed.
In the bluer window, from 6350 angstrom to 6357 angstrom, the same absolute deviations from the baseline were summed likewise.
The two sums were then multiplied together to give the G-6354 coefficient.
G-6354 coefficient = 9.7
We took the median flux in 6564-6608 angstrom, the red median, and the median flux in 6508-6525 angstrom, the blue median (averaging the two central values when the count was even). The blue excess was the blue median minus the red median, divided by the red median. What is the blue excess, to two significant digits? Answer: -0.045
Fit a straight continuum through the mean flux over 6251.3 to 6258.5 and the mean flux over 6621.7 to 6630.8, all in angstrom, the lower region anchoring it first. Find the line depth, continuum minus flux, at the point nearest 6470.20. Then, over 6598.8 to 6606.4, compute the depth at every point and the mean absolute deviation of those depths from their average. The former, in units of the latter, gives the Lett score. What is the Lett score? -4.6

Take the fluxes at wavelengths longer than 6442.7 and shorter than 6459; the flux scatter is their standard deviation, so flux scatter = 1.1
